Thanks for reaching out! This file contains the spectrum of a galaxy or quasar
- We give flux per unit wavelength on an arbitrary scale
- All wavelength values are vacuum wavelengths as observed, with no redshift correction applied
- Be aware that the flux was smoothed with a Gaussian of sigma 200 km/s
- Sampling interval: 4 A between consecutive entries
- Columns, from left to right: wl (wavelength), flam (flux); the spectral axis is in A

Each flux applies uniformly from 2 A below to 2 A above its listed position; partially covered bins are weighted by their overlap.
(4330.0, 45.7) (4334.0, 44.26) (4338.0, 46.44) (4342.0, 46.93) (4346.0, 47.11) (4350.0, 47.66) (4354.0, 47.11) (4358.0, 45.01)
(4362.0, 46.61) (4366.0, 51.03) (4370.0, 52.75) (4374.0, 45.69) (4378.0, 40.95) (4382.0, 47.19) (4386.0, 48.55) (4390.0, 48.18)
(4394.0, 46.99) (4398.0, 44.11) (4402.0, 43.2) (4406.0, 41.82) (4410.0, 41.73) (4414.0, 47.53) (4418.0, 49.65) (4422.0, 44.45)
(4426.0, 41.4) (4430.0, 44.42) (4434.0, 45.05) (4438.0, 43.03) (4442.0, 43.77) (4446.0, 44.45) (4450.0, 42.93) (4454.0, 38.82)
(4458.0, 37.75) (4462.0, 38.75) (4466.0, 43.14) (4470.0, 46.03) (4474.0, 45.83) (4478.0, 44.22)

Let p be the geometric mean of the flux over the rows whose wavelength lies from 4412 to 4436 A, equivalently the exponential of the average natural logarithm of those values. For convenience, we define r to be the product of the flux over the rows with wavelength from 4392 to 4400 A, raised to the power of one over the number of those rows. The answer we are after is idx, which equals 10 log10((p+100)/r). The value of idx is 5.0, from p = 45.3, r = 46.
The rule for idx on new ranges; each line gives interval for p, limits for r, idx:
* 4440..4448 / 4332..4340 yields 5.0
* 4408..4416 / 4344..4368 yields 4.8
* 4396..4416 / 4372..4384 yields 5.1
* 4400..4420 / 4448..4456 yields 5.5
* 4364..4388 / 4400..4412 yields 5.4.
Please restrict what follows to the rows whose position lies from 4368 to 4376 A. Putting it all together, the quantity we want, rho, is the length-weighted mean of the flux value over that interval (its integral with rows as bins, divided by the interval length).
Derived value 49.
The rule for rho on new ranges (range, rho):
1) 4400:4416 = 44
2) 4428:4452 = 44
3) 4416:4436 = 45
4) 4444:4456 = 42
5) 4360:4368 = 49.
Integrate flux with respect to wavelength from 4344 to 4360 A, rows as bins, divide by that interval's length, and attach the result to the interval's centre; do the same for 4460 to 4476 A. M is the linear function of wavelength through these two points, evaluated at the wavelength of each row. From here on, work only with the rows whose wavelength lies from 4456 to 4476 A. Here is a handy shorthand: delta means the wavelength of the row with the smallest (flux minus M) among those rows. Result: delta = 4458.0 A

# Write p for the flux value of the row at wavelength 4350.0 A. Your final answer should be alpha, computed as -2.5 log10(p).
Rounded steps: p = 47.66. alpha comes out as -4.20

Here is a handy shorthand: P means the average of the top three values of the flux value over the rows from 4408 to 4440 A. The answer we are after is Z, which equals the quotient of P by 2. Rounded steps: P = 47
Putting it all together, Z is 23.7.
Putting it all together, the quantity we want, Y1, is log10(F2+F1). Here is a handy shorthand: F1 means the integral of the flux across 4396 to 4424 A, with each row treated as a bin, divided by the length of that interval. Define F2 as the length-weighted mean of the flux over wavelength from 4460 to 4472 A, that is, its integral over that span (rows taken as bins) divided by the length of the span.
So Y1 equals 1.94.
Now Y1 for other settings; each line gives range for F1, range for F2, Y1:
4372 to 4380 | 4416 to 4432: 1.95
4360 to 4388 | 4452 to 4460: 1.93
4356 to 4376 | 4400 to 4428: 1.97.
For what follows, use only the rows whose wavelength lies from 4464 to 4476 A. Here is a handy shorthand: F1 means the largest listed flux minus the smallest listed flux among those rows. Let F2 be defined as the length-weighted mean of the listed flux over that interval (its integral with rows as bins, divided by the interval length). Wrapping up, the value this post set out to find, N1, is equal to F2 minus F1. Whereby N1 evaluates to 42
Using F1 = 3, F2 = 45.0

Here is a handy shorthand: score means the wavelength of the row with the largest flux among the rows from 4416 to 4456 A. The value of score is 4418.0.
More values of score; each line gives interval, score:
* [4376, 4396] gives 4386.0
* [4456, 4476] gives 4470.0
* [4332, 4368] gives 4366.0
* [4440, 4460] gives 4446.0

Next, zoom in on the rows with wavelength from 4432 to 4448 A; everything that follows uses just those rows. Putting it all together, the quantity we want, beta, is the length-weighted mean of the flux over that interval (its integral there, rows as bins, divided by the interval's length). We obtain 44.1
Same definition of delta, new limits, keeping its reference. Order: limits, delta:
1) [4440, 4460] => 4458.0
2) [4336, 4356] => 4338.0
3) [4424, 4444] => 4426.0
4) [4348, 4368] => 4358.0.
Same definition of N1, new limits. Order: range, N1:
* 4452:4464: 37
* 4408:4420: 38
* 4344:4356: 47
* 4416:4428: 37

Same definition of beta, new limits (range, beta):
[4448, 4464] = 39.6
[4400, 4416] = 43.6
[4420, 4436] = 43.8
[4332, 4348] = 46.2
